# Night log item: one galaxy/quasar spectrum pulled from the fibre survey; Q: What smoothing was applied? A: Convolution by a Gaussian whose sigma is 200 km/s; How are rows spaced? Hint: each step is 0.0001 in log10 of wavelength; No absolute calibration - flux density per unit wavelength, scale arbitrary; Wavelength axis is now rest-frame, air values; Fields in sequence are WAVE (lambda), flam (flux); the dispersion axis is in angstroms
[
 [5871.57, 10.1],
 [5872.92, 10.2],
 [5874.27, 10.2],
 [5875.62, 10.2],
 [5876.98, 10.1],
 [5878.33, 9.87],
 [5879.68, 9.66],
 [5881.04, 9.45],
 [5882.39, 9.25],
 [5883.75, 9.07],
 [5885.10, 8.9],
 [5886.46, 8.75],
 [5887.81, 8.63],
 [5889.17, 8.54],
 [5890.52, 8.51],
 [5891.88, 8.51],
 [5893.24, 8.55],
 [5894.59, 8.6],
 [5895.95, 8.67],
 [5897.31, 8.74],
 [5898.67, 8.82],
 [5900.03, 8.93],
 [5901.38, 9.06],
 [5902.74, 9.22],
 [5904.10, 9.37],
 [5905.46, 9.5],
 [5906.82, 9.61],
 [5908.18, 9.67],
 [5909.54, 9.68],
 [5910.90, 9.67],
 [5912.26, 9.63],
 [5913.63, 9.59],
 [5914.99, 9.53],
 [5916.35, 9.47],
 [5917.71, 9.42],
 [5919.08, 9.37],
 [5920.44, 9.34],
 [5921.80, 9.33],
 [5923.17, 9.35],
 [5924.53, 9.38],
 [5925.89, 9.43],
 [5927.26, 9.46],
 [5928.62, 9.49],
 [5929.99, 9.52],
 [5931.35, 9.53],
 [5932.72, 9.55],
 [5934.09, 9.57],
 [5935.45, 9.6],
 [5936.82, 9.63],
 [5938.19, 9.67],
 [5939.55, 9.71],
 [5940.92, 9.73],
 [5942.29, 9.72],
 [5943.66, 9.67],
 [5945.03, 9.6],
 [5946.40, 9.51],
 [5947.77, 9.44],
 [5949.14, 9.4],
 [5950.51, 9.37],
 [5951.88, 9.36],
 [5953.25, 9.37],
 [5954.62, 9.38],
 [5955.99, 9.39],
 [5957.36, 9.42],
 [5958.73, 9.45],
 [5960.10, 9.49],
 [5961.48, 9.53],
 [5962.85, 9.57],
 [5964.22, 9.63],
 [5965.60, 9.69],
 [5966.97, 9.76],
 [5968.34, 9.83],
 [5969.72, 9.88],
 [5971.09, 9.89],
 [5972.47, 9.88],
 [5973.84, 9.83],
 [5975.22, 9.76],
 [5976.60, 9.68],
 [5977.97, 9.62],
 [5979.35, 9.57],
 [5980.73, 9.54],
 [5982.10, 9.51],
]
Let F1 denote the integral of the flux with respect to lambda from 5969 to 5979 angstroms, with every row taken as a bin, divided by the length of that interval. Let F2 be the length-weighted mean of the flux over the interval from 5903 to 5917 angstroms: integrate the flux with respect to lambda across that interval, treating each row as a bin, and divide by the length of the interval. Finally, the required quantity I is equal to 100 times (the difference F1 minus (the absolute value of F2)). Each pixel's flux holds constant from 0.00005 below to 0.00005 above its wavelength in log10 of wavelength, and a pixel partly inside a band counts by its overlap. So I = 22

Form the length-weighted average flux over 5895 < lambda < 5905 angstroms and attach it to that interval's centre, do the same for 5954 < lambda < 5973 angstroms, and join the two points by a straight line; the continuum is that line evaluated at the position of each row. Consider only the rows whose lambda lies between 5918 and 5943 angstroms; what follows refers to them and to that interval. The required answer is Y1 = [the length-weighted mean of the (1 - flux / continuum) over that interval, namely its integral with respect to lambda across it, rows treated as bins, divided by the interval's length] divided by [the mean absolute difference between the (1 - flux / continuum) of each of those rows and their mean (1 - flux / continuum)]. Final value -4.7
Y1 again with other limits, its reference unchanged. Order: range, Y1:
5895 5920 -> -1.1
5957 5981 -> 0.1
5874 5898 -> -0.5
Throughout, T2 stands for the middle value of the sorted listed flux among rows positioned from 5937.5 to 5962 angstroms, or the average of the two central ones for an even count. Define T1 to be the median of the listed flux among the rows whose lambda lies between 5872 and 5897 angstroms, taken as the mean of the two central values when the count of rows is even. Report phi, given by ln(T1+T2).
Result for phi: 2.92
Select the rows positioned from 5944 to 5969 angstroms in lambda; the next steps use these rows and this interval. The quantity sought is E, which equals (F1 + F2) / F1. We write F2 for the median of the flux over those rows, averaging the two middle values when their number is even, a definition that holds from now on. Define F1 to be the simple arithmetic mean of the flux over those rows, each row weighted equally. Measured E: 2.00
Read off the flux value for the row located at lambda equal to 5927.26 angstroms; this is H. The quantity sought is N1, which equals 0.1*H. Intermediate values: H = 9.46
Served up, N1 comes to 0.95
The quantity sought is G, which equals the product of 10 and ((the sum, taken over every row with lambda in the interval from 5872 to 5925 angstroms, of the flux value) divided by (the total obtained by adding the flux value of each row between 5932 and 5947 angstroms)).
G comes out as 34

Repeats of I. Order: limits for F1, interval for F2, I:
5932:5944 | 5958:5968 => 4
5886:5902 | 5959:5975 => -102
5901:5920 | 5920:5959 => -1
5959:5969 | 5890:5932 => 38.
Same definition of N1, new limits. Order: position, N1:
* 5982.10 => 0.95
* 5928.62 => 0.95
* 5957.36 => 0.94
